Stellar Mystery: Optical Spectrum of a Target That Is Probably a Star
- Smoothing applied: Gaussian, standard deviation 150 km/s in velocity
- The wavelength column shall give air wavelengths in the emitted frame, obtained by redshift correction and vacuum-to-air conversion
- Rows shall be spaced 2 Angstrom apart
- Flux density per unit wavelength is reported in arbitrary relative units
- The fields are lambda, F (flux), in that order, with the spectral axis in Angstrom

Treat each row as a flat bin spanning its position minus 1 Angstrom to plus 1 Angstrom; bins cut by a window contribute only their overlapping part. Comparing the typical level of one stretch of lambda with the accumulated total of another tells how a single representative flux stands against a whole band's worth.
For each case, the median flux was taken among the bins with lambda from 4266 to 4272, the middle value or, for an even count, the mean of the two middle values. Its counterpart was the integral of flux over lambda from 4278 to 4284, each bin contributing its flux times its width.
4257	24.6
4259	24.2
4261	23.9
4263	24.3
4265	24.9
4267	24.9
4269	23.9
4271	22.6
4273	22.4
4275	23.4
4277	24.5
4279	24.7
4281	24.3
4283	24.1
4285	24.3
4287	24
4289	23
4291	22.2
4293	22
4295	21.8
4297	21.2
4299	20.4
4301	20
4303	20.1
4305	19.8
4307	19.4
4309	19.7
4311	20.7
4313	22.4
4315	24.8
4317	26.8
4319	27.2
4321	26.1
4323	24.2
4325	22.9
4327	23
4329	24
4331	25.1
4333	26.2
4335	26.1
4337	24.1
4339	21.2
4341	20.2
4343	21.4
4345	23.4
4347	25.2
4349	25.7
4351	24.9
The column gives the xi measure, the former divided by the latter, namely 0.163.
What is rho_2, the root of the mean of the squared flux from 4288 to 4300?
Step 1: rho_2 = 21.8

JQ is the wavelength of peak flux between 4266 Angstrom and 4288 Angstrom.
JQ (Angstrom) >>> 4267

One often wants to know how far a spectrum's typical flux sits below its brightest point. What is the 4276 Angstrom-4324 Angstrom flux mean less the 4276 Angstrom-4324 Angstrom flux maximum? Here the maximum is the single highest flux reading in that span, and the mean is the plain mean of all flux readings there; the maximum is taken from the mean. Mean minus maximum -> -4.4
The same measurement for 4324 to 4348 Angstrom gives -2.6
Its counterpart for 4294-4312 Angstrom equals -1.5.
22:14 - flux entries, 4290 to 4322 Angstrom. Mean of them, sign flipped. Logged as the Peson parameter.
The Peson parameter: -22.2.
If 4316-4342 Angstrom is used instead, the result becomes -24.4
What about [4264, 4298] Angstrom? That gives -23.4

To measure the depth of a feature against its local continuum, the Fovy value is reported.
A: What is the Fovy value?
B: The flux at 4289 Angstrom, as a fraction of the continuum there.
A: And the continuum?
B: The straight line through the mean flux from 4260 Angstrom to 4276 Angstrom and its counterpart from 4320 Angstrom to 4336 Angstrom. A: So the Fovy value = 0.95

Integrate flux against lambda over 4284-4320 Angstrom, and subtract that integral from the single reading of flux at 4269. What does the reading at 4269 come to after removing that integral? -776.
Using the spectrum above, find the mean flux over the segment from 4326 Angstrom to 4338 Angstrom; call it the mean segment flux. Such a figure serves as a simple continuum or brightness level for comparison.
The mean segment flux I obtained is 25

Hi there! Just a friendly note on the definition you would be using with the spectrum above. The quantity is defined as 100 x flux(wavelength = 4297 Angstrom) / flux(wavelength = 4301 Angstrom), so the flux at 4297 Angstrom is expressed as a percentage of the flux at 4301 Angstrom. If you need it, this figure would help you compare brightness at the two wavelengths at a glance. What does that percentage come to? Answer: 106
